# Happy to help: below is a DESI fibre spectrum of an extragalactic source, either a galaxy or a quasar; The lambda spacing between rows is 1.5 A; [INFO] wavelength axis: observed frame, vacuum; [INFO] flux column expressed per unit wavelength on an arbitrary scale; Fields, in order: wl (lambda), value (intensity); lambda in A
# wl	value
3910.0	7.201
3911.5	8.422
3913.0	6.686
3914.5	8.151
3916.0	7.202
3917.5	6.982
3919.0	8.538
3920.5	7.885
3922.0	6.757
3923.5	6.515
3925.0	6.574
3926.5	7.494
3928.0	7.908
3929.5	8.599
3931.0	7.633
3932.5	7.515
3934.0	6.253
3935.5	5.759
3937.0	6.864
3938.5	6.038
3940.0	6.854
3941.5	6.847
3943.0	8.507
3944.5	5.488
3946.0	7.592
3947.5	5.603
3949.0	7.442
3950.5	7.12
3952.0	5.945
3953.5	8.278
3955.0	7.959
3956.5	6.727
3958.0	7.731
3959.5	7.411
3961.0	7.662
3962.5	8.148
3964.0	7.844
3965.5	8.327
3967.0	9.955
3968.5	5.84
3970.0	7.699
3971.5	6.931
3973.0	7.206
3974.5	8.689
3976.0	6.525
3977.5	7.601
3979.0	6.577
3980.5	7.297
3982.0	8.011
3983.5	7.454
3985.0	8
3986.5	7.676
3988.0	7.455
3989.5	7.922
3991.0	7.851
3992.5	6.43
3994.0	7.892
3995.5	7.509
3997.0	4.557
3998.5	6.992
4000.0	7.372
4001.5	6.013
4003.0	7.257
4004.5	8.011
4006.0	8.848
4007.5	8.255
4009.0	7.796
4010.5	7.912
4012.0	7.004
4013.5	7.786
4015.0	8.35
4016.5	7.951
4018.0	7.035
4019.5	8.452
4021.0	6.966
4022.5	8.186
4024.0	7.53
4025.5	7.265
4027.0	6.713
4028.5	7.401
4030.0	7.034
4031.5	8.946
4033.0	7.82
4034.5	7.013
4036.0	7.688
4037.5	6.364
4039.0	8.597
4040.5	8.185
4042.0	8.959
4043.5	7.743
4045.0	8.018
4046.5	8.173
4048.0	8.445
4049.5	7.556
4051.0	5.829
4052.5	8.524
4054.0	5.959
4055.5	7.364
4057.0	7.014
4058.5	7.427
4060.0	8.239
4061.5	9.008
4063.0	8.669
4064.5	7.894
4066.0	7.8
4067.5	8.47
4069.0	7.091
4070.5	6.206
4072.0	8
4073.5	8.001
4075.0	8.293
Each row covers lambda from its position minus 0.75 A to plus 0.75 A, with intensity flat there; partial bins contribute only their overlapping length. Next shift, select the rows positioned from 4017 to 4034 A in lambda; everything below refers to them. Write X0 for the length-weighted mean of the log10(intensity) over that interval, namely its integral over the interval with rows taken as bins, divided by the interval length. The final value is 0.878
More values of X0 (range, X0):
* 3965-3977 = 0.877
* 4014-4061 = 0.881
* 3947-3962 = 0.856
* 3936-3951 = 0.830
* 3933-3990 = 0.859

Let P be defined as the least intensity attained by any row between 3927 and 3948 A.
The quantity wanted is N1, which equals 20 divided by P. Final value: 3.6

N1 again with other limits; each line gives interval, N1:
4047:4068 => 3.4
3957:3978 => 3.4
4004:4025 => 2.9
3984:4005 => 4.4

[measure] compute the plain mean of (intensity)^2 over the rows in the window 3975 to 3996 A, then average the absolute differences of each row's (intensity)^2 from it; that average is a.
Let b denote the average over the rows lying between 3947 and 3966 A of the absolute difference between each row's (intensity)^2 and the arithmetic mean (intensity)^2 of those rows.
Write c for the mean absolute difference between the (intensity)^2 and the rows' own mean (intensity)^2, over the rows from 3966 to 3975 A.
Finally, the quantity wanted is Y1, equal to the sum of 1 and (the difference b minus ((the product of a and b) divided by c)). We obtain 7.0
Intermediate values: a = 6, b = 9.2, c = 17.3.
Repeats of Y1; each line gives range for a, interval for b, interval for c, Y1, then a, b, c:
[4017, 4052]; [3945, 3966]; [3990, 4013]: 1.5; 10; 8.6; 10.4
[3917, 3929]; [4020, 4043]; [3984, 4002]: 1.9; 9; 10.0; 10.1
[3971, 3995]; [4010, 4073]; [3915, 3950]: 4.0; 7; 9.7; 10.4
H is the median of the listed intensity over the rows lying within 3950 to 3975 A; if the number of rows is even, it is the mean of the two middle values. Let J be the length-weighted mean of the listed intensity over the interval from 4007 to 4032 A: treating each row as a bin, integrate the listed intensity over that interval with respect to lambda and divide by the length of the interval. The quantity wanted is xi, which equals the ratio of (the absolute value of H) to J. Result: 1.00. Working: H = 7.70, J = 7.7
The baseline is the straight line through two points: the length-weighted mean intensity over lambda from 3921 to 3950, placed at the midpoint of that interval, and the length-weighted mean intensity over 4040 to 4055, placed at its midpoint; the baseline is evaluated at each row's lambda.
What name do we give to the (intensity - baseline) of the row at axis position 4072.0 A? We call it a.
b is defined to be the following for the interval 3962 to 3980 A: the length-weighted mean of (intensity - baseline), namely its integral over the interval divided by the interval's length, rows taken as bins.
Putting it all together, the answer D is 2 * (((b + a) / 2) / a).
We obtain 4.6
